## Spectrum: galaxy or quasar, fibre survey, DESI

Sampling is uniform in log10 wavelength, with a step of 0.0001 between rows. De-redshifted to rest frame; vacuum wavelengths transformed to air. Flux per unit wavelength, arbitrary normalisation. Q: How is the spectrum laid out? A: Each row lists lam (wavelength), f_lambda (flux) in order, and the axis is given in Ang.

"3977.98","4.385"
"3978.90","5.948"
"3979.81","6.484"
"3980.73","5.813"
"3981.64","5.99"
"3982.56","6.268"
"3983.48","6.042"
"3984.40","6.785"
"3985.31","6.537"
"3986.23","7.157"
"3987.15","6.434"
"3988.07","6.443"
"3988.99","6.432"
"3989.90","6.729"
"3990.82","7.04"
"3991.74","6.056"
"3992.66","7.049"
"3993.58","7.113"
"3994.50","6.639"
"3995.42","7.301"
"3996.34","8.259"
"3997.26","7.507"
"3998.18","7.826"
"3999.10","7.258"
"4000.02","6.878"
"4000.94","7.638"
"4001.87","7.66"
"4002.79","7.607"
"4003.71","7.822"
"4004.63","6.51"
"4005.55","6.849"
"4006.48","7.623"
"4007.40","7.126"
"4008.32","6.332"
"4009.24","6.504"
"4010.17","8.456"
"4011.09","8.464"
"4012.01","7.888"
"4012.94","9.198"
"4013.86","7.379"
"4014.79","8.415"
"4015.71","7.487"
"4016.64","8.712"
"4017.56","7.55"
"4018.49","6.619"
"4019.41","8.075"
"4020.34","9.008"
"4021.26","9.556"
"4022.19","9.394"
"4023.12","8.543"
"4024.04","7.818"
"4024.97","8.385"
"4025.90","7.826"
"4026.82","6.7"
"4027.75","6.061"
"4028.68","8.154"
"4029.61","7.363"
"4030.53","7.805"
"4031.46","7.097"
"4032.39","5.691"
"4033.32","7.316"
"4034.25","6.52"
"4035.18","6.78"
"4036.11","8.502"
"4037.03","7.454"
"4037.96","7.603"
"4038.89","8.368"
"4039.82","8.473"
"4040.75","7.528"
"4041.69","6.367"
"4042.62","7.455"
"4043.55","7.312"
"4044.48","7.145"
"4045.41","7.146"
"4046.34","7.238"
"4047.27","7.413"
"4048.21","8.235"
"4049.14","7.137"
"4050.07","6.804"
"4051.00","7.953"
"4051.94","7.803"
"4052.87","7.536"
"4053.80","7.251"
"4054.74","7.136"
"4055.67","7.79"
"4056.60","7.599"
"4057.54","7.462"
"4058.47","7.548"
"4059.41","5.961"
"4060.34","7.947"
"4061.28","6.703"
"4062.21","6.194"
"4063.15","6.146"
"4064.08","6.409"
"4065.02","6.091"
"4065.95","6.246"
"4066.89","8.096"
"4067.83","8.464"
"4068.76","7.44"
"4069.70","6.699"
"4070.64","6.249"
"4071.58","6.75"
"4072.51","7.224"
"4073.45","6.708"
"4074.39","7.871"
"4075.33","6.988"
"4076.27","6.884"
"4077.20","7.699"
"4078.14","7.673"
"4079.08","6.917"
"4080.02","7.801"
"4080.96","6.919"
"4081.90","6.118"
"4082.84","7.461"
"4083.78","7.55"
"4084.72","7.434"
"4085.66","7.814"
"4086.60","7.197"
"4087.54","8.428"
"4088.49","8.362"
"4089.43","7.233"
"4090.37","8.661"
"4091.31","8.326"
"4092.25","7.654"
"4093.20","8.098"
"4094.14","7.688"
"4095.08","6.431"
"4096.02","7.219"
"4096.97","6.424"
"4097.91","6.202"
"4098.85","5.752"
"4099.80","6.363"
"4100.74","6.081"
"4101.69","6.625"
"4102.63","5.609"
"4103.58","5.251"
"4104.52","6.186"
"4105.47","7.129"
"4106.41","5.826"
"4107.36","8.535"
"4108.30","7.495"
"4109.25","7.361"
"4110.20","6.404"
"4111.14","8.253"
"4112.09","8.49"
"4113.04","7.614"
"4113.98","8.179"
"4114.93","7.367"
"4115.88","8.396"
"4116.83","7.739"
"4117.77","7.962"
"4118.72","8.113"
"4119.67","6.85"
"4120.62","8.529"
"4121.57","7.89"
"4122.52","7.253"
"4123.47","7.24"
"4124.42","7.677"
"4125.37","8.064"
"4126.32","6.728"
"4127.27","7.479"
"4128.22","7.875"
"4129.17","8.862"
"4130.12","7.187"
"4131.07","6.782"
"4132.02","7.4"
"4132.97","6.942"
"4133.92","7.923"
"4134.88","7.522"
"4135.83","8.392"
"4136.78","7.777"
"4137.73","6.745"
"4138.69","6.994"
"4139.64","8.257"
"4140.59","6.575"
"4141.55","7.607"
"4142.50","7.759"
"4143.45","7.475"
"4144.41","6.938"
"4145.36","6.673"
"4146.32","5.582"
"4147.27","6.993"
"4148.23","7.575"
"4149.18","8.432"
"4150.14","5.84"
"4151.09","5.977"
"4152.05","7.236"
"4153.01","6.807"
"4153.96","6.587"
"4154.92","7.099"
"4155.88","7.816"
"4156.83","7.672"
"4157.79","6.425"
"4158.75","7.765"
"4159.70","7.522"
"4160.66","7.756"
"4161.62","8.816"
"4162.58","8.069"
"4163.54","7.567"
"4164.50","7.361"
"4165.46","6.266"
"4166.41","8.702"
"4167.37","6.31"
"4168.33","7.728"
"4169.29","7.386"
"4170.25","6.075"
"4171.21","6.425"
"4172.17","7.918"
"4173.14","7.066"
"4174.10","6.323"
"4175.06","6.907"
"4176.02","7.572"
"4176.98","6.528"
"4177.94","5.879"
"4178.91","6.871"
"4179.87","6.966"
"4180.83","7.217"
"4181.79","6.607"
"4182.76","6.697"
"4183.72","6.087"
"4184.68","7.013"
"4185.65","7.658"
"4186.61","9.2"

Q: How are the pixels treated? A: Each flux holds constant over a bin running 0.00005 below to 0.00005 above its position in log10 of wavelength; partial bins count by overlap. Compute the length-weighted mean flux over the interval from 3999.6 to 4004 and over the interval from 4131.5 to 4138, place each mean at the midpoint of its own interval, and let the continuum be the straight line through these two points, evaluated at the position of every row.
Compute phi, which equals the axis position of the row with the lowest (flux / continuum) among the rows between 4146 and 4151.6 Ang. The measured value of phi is 4146.32 Ang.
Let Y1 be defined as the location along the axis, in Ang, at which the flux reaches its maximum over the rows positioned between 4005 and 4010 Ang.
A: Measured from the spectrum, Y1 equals 4006.48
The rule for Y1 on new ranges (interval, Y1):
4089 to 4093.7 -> 4090.37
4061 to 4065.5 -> 4061.28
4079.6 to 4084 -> 4080.02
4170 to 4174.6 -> 4172.17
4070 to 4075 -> 4074.39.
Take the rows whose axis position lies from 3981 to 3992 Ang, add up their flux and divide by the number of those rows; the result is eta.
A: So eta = 6.5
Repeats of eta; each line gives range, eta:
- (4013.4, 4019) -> 7.7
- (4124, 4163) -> 7.4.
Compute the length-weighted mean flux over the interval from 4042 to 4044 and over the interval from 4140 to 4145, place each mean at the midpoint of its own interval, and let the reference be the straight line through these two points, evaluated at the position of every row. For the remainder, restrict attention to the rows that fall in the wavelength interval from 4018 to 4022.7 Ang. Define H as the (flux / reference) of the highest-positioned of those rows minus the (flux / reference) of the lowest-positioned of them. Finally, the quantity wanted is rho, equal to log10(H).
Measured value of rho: -0.42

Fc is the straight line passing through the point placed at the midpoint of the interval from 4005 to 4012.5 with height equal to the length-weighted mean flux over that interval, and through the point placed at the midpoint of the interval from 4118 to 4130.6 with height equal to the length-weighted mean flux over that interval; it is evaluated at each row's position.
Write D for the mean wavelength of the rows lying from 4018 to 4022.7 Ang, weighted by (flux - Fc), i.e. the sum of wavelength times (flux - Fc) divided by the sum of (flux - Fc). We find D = 4021.5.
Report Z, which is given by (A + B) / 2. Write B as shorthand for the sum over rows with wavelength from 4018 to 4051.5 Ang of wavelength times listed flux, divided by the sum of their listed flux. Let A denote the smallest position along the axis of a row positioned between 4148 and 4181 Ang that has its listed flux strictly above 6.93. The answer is 4091.3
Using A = 4148.23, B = 4034.4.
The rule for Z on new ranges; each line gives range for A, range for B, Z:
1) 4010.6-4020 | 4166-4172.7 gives 4090.2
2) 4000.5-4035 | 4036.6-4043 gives 4020.4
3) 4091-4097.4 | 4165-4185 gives 4133.1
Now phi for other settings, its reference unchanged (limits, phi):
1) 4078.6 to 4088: 4081.90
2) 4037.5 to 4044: 4041.69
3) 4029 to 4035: 4032.39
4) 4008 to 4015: 4008.32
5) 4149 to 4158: 4150.14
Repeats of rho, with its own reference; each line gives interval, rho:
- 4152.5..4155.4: -1.40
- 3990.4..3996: -1.45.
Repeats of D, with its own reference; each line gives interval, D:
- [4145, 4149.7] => 4145.7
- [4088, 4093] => 4090.2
